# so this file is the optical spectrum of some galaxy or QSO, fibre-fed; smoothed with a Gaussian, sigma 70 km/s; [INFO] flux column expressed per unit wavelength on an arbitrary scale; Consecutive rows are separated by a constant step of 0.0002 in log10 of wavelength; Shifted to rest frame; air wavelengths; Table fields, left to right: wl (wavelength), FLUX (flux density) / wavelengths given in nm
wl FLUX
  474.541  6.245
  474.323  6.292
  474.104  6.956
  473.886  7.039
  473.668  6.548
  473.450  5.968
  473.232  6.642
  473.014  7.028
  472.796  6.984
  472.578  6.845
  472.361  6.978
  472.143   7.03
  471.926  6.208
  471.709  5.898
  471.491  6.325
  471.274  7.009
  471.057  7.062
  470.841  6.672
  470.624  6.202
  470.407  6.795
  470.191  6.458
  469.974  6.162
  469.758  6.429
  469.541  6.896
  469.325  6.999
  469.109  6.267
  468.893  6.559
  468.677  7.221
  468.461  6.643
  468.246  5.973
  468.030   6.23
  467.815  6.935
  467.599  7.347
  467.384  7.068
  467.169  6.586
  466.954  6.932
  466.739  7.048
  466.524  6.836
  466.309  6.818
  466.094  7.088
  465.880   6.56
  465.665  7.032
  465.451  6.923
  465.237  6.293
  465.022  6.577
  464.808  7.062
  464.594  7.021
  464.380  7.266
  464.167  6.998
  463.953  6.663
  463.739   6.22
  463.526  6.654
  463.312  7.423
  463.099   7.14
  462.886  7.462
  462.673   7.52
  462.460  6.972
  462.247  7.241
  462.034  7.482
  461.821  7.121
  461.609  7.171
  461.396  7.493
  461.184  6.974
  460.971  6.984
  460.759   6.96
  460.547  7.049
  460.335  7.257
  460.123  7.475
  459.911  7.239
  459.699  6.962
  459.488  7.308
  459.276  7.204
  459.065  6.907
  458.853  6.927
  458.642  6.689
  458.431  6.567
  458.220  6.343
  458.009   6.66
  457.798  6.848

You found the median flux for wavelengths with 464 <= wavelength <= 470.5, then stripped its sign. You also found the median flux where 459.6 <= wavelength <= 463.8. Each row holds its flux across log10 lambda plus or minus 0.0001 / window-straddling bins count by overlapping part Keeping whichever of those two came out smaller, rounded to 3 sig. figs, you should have 6.87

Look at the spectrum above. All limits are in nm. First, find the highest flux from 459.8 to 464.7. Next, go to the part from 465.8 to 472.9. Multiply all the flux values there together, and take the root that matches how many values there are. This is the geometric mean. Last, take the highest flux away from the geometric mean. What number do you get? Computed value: -0.832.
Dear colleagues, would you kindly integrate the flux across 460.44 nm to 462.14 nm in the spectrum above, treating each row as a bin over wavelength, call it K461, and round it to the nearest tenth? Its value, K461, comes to 12.2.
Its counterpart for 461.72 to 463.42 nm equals 12.4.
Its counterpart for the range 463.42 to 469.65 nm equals 42.3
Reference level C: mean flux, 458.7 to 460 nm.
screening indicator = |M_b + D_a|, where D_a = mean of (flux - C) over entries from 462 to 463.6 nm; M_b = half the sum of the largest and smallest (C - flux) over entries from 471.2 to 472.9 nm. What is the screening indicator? 0.773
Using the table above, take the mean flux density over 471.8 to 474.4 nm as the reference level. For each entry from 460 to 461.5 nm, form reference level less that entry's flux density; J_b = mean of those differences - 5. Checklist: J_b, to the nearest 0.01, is -5.46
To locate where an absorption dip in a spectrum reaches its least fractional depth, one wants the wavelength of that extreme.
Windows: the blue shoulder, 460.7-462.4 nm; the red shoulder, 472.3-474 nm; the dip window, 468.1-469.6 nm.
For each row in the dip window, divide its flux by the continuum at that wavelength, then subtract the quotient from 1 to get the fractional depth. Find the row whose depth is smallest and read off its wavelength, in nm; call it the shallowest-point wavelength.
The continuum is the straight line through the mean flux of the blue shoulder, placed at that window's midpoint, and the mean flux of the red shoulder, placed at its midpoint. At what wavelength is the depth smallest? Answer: 468.677 nm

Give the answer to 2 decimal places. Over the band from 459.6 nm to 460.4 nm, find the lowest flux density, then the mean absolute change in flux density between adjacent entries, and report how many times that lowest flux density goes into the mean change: 0.03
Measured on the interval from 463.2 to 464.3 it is 0.08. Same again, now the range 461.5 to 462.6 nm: 0.03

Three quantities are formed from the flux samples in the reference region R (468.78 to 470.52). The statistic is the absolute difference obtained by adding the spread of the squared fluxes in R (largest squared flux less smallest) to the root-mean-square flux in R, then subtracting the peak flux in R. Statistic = 10.6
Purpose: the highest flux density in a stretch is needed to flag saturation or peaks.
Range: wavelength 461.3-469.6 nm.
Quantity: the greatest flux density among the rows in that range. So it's 7.52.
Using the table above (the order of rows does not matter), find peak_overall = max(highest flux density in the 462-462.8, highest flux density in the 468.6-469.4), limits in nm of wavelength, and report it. 7.52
